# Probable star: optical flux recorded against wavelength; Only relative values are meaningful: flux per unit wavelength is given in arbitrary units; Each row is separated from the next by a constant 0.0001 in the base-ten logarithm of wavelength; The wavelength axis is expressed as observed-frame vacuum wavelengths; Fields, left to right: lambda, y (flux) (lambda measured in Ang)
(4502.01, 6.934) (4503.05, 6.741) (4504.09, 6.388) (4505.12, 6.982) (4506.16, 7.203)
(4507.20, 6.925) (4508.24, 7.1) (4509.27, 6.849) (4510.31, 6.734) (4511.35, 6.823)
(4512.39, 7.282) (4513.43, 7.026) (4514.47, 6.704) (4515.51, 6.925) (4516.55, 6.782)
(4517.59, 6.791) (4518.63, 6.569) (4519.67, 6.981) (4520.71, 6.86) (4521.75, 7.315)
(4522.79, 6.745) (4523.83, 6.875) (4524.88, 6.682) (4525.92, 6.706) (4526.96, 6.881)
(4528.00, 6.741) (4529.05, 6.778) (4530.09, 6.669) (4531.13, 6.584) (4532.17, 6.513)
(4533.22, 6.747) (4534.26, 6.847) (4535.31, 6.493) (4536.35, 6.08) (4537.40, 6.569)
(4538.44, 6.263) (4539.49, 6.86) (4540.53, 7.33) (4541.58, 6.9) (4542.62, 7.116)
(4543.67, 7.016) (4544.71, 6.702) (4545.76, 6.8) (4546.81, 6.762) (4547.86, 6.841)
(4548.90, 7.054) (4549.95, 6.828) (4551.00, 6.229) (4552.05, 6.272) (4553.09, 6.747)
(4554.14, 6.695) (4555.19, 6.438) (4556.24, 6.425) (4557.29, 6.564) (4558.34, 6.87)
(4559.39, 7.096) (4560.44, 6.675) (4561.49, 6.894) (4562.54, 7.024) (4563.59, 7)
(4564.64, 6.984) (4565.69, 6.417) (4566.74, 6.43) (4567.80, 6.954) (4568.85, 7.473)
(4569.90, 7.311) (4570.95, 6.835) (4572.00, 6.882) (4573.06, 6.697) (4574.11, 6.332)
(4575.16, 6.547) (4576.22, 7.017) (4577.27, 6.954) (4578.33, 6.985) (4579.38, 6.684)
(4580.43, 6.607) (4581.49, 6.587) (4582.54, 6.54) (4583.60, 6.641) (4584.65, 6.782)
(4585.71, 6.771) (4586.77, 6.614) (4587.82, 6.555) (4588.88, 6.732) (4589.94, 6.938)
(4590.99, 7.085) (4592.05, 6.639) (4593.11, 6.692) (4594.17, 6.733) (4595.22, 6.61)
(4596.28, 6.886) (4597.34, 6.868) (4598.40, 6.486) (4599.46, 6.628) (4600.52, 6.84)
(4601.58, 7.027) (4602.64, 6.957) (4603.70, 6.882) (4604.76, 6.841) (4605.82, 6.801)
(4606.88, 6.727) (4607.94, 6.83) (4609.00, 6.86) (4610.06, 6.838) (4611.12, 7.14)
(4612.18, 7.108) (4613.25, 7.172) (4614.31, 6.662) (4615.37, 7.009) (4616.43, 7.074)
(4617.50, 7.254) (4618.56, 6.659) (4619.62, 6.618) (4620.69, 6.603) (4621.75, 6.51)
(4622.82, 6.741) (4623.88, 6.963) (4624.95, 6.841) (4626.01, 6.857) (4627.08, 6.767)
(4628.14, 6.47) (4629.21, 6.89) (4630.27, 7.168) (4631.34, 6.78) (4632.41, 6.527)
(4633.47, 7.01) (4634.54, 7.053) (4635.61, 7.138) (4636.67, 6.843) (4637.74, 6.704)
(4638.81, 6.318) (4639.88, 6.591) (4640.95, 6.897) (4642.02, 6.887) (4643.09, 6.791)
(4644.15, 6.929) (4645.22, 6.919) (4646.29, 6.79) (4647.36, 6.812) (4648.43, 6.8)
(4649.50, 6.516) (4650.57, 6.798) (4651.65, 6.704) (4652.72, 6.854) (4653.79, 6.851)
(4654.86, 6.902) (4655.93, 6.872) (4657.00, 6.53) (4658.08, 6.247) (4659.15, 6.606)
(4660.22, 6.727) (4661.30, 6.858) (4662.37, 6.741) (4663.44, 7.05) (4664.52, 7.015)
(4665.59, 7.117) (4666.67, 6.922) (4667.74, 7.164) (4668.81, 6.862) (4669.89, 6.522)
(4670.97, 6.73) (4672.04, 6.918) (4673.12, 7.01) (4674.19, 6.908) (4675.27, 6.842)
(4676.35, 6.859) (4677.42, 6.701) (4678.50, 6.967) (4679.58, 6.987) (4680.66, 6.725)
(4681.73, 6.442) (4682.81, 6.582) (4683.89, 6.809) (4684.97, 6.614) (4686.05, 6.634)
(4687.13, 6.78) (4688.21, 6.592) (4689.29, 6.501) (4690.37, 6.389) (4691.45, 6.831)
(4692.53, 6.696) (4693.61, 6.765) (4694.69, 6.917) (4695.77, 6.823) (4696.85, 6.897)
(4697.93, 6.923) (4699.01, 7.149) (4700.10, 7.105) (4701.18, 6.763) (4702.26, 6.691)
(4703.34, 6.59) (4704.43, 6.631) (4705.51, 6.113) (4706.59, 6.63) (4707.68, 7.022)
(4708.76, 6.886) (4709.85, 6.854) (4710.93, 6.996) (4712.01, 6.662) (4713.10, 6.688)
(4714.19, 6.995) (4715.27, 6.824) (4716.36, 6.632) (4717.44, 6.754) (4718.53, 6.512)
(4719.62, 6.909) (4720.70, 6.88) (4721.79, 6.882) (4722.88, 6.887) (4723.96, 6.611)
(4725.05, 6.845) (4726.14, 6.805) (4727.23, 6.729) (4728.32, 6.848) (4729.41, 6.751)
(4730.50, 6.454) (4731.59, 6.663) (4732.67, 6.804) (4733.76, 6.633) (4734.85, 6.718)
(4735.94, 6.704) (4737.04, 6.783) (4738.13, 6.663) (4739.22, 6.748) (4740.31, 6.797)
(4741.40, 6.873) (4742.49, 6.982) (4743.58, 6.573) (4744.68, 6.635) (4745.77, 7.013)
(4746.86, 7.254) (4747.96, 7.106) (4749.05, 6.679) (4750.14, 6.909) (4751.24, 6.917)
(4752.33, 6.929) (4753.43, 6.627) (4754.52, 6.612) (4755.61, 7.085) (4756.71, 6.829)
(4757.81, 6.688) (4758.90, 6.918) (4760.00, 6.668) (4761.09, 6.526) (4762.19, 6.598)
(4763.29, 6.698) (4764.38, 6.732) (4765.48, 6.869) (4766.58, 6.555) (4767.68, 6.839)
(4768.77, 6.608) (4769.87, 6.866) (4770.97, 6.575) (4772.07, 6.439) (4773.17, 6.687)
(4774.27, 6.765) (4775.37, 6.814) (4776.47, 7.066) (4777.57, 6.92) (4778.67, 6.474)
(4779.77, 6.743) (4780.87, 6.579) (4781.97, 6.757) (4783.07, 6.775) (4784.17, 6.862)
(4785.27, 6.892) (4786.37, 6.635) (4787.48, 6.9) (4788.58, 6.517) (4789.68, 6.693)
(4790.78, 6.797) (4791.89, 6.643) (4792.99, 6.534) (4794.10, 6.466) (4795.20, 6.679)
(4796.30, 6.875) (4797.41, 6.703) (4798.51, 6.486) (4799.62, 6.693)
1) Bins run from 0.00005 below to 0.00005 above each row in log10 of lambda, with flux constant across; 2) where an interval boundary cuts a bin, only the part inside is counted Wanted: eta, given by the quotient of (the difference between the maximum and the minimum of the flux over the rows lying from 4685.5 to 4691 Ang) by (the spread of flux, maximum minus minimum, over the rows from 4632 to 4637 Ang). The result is 0.6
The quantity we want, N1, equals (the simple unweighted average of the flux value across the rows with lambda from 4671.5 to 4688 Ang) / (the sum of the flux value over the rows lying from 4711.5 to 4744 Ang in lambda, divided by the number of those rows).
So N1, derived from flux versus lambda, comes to 1.00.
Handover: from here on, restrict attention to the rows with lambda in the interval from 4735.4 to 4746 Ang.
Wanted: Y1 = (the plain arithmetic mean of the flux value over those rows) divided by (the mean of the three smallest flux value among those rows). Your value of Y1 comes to 1.02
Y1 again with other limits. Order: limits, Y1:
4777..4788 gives 1.03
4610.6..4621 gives 1.05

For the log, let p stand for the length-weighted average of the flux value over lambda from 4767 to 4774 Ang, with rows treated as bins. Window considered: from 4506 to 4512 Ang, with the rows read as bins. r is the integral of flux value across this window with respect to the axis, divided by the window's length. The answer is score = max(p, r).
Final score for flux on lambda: 6.93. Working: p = 6.67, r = 6.93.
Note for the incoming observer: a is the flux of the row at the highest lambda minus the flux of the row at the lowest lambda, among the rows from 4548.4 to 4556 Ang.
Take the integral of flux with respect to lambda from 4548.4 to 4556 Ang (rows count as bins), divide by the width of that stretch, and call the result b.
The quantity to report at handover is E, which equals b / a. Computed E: -11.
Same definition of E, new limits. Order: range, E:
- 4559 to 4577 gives -87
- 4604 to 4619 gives -38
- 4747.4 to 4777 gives -169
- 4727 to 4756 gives 19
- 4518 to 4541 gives 9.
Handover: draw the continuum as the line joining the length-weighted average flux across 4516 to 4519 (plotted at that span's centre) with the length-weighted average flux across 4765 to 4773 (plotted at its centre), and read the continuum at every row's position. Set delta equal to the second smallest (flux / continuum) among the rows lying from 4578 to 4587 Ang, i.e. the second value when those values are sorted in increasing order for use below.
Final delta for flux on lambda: 0.98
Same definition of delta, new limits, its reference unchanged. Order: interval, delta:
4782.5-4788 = 1.02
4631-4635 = 1.01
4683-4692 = 0.97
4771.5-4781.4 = 0.97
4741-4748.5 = 0.99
